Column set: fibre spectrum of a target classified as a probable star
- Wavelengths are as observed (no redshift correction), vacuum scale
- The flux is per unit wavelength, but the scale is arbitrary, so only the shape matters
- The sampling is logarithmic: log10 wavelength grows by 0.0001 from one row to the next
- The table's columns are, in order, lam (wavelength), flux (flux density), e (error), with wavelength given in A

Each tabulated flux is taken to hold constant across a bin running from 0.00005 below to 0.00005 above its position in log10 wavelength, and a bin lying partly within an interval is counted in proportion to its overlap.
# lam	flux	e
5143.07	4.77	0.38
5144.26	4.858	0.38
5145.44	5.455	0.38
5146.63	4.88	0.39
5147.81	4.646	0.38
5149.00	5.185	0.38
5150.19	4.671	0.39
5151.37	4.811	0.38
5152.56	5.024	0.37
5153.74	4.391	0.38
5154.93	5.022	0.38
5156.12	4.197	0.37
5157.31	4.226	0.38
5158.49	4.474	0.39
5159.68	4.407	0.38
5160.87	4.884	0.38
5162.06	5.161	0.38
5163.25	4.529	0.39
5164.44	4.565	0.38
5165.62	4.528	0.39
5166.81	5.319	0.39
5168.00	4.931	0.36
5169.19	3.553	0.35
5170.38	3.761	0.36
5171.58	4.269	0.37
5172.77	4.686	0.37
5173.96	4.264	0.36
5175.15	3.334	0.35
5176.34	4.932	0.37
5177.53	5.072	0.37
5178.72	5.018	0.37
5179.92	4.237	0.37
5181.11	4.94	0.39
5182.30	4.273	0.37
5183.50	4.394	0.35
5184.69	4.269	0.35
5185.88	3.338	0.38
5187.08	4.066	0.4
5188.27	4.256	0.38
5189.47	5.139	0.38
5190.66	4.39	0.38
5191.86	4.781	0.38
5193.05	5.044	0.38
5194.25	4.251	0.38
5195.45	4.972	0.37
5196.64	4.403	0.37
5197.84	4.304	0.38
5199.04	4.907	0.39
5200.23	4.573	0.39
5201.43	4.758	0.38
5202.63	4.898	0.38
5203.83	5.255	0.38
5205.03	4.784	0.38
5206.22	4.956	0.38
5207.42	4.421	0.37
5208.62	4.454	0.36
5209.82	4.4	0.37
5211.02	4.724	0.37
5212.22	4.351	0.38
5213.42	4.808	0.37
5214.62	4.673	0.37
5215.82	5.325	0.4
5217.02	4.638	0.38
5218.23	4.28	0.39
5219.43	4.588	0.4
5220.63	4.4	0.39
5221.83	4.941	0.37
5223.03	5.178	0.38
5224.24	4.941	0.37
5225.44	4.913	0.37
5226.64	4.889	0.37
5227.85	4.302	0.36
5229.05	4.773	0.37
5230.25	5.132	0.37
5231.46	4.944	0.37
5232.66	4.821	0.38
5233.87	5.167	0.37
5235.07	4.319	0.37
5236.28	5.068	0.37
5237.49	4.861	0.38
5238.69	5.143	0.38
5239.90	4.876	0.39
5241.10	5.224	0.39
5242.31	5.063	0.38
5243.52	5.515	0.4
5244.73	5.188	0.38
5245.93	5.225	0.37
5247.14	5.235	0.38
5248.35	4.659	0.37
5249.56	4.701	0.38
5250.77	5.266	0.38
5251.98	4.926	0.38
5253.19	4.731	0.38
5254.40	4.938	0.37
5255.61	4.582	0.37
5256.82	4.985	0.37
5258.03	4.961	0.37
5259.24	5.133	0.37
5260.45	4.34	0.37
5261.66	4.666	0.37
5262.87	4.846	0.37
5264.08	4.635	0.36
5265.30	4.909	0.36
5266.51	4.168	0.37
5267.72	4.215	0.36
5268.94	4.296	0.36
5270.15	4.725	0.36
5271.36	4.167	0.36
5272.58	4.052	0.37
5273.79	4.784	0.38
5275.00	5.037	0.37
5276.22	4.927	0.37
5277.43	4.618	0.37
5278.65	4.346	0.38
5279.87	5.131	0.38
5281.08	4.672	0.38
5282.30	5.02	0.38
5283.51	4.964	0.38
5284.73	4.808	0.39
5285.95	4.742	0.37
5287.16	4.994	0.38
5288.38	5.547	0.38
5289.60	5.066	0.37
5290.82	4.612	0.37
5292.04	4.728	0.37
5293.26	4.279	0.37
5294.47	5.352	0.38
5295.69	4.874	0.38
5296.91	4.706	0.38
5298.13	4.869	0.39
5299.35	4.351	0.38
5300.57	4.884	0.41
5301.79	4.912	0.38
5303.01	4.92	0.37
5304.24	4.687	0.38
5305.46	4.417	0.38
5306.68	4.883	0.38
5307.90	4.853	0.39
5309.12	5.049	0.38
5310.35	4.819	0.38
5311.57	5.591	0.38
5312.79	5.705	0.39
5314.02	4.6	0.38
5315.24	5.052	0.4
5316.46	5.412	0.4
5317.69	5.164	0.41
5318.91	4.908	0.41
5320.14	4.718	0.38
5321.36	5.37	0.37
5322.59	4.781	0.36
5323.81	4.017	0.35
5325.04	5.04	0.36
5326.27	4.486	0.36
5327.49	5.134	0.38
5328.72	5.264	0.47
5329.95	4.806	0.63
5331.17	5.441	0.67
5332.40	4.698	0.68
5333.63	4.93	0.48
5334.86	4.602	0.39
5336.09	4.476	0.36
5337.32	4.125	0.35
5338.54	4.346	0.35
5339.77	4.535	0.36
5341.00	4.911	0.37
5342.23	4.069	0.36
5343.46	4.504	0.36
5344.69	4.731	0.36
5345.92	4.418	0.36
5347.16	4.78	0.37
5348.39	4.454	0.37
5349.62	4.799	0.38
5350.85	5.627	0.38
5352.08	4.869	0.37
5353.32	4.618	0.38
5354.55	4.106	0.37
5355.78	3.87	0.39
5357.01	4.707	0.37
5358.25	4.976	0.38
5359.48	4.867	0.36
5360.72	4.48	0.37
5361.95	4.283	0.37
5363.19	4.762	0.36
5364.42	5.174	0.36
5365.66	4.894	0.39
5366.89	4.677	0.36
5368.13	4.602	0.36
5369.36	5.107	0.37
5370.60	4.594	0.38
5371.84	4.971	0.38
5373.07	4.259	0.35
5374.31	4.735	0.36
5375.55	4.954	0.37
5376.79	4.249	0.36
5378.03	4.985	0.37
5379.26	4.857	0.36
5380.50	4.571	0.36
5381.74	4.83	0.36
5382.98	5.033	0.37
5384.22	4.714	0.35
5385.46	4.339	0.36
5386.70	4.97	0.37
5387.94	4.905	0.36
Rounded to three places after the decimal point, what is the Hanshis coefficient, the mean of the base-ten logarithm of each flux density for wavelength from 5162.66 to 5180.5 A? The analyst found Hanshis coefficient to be 0.646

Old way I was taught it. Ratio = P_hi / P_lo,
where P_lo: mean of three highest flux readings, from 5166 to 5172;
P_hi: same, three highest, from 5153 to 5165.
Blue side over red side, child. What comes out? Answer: 1.04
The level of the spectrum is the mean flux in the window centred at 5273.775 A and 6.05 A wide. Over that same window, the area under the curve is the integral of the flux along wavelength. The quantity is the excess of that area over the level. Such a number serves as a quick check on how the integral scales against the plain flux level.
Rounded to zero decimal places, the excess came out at 23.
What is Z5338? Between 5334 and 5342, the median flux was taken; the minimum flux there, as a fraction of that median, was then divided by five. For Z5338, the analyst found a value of 0.183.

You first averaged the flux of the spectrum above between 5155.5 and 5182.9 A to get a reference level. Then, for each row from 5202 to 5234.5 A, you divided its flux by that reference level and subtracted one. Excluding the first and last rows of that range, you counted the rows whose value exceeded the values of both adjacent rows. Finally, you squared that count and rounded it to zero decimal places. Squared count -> 81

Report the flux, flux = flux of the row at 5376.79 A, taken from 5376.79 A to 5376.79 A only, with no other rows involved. 4.249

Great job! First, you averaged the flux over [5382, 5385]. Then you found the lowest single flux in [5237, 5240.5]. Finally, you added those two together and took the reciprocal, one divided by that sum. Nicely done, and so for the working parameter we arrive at 0.103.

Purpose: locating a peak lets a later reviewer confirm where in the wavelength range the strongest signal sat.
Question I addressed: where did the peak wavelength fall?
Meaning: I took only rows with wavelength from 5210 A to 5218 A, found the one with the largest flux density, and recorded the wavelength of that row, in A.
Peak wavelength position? 5215.82 A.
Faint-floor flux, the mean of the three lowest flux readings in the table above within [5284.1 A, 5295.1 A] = 4.5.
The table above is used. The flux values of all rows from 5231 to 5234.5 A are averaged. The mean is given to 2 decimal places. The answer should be 4.98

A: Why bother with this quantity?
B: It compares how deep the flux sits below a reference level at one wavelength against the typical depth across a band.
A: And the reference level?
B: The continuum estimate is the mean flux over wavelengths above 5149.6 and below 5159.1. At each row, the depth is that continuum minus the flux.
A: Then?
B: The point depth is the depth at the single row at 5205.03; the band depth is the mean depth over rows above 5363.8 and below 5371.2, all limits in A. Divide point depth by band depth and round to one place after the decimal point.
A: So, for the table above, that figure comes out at 0.8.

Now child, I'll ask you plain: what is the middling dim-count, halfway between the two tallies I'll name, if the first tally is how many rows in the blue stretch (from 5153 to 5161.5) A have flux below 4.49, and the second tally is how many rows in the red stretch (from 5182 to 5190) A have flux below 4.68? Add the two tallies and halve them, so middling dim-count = 5.5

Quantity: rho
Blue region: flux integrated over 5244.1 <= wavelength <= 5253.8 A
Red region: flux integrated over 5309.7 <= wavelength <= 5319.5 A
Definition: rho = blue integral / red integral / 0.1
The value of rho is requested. 9.6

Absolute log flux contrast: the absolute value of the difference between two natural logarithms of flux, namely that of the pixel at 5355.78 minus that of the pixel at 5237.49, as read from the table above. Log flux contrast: 0.23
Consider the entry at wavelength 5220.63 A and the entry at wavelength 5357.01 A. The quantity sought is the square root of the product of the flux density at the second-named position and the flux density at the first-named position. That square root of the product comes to 4.55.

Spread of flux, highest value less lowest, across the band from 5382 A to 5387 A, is 0.69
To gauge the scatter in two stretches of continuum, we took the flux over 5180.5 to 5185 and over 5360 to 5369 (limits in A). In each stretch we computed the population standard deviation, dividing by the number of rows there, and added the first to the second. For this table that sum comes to 0.54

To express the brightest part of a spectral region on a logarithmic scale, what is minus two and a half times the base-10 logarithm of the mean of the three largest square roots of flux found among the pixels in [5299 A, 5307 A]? -0.863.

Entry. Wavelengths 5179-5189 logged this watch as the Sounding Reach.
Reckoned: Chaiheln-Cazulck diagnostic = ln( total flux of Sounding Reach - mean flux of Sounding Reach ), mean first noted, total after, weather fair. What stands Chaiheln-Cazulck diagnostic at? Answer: 3.4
